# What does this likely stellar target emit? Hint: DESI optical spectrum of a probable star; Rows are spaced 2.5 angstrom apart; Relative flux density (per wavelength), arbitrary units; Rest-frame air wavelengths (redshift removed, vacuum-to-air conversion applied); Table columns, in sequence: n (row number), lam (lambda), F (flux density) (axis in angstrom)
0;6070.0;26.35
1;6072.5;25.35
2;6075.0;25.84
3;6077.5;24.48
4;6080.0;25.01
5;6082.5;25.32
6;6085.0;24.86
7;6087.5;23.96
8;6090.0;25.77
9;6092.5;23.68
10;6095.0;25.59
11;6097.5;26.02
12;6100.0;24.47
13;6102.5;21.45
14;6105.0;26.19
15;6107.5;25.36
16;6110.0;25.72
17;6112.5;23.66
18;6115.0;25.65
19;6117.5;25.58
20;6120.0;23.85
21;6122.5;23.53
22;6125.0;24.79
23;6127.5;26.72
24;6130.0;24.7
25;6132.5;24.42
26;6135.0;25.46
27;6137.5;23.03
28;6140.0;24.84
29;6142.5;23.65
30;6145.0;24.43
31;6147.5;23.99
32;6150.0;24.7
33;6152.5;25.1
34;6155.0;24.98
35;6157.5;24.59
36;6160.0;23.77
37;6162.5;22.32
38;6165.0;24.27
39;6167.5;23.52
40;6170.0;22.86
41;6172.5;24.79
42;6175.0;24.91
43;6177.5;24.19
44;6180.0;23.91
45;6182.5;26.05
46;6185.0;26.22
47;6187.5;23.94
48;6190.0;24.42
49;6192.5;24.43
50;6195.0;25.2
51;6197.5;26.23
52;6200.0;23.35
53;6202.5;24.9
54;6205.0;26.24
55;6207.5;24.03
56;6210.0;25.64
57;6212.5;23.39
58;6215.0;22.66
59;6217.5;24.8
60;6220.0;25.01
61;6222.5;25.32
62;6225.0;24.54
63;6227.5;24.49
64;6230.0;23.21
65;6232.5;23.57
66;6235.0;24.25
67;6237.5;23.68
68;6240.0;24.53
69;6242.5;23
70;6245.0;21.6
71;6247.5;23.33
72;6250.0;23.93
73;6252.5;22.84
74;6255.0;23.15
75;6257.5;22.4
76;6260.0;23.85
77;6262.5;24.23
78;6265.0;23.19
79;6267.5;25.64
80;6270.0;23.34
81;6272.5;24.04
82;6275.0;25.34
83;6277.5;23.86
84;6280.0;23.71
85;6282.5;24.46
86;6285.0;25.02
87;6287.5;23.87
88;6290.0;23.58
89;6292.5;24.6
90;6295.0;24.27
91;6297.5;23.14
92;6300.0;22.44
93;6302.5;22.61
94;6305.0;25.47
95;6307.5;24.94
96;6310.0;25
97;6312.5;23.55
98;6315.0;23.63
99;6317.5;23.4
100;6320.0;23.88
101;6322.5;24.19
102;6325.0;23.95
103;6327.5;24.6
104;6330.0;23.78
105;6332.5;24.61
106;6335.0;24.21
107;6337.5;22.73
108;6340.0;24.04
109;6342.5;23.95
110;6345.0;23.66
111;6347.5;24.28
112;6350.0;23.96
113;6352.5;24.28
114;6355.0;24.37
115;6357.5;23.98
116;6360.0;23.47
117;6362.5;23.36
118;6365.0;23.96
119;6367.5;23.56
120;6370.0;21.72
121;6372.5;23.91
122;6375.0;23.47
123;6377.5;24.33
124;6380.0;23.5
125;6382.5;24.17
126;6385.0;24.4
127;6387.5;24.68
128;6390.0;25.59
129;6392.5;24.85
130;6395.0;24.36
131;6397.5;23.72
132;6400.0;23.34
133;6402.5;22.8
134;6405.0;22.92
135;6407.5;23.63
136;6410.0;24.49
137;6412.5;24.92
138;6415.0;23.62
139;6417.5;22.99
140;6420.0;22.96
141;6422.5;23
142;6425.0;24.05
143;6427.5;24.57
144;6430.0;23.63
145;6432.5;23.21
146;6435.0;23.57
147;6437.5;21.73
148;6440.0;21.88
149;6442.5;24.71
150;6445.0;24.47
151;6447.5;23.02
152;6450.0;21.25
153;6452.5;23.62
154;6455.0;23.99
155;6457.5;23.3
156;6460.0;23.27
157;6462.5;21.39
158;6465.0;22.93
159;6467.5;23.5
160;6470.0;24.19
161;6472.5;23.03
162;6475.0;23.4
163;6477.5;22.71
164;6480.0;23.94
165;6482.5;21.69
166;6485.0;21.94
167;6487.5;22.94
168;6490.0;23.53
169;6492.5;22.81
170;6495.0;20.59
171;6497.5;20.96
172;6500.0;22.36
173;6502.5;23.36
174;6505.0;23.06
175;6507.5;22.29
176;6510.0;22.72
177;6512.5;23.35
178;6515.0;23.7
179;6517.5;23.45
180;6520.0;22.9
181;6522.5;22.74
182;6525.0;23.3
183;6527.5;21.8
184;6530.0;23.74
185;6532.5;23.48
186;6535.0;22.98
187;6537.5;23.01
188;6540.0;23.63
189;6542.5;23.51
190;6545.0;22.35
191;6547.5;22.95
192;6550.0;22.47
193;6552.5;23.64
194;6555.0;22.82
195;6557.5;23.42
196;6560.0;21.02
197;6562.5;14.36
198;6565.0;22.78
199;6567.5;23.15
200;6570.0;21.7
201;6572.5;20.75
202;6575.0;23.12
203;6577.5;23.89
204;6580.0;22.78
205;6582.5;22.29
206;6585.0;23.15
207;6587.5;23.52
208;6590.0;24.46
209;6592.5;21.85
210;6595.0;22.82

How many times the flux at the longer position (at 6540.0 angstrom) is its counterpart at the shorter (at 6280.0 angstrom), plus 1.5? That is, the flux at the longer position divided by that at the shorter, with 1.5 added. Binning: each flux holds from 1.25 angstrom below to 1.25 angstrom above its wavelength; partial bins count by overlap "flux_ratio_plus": 2.50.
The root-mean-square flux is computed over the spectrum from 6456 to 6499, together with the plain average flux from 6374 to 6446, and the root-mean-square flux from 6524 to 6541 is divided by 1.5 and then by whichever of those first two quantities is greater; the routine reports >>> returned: 0.649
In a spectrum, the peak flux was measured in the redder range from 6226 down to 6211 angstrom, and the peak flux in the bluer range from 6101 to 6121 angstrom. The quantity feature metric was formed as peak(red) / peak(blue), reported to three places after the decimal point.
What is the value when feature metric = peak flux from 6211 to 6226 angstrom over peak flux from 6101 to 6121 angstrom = 0.967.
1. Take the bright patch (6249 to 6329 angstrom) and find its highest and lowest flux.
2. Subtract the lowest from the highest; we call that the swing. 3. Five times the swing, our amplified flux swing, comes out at 16.2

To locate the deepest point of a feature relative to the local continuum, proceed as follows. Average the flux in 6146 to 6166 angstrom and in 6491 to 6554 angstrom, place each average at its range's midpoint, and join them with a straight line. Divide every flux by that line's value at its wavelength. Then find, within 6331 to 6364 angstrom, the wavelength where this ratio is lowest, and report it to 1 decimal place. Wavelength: 6337.5 angstrom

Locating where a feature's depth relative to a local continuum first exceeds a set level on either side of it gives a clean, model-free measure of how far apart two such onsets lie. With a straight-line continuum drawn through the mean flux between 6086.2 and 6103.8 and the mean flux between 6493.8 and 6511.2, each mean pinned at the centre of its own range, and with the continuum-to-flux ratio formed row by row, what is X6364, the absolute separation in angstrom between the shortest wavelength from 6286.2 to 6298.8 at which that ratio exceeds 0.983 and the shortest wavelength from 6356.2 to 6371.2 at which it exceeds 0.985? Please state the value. 80.0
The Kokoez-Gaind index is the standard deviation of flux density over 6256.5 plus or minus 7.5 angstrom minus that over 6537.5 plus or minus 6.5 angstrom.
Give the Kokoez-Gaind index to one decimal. 0.4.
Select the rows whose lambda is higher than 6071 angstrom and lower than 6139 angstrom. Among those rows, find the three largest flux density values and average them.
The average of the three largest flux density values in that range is 26.3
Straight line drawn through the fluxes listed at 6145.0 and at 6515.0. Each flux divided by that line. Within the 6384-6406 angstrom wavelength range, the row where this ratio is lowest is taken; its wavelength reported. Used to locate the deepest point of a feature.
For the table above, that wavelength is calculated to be 6402.5 angstrom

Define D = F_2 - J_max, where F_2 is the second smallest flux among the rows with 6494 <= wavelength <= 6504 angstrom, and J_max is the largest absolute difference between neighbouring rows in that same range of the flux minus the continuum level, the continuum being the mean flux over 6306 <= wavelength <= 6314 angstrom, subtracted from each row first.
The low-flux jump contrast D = 19.6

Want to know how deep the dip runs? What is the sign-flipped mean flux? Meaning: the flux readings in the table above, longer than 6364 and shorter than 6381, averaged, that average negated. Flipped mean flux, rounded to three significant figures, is -23.5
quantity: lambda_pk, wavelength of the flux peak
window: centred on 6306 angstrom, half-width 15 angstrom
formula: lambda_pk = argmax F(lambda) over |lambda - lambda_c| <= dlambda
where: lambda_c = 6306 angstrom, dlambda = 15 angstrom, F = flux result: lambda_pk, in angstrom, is 6305.0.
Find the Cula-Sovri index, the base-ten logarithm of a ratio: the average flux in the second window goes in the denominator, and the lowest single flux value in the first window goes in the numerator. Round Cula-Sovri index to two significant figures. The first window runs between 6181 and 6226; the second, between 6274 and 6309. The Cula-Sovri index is -0.027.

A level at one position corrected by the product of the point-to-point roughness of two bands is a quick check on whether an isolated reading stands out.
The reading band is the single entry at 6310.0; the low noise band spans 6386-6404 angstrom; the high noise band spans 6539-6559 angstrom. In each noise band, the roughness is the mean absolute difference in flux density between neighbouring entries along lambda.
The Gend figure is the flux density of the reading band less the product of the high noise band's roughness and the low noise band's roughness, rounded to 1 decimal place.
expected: 24.6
